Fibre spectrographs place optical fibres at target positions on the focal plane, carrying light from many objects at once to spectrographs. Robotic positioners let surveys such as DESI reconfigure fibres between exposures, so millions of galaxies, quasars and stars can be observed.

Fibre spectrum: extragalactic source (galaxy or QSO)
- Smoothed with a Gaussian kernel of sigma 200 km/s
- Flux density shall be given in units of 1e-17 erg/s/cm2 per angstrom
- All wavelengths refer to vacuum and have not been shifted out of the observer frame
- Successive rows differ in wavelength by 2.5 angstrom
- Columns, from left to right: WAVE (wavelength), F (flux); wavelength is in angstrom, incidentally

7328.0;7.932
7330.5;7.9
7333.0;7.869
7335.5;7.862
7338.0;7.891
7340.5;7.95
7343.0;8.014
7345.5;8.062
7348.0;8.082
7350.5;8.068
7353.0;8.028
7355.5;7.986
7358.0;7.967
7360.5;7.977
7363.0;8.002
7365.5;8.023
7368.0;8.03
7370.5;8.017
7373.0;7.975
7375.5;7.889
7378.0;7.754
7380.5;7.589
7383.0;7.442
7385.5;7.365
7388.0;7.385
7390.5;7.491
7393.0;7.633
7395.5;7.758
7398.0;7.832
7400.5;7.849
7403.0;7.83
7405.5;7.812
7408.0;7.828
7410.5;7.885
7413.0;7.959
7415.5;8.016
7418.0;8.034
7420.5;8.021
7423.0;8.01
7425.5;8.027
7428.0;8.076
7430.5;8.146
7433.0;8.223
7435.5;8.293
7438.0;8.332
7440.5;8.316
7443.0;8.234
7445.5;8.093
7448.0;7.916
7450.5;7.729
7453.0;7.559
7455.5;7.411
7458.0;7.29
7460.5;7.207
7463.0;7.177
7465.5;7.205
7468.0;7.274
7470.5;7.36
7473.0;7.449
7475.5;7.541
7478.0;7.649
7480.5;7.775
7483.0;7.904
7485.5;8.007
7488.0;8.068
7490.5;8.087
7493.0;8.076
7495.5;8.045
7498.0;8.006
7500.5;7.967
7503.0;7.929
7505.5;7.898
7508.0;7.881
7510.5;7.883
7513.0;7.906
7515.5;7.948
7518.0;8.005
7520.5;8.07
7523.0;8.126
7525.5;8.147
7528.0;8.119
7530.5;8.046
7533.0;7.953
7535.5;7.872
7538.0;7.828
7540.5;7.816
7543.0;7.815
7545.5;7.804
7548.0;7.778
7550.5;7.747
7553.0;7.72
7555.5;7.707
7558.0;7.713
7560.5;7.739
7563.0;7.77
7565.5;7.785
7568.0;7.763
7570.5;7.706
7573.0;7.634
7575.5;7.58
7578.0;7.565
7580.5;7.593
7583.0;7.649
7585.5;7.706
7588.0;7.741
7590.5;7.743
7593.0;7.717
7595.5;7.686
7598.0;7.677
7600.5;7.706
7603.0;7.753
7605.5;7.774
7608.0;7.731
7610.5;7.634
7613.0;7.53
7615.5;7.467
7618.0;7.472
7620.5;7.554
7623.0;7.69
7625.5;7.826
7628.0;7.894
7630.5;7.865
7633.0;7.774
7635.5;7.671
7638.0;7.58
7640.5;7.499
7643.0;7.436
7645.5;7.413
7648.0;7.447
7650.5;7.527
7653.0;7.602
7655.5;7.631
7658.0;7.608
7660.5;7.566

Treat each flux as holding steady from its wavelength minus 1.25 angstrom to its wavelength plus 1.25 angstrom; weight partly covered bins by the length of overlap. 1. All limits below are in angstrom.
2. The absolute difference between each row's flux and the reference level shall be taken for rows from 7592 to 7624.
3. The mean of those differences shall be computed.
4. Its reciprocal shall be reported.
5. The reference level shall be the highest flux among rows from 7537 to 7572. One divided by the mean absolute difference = 5.5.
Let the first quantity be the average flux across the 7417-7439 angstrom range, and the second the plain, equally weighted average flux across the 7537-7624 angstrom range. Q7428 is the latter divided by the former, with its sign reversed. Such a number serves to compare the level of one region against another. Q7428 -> -0.95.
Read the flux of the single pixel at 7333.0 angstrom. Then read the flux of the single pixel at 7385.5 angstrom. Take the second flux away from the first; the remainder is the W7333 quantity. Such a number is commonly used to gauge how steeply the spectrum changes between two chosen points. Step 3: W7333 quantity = 0.50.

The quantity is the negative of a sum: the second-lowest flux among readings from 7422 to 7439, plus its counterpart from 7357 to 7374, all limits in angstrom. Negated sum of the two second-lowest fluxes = -16.0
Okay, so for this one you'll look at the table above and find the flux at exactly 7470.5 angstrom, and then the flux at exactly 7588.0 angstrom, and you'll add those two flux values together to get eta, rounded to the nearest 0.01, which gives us 15.10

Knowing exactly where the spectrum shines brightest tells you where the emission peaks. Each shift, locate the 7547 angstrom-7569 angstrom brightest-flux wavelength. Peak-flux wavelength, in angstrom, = 7565.5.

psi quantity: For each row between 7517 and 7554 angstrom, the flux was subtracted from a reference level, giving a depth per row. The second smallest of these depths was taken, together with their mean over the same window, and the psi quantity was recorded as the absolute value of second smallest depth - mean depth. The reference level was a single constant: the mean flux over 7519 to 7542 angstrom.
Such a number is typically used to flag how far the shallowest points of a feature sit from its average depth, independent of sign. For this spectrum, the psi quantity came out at 0.20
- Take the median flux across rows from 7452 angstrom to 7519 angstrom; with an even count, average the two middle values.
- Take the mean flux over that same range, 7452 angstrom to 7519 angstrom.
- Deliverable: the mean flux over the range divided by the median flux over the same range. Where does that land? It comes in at 0.98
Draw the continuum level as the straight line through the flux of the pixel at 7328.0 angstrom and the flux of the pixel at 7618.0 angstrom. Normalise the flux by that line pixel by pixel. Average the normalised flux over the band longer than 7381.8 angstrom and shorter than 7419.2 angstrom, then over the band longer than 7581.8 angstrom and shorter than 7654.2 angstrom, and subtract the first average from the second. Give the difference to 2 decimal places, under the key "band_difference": 0.03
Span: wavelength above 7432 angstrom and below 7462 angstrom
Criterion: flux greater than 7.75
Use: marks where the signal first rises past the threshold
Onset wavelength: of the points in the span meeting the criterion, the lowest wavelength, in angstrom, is 7433.0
